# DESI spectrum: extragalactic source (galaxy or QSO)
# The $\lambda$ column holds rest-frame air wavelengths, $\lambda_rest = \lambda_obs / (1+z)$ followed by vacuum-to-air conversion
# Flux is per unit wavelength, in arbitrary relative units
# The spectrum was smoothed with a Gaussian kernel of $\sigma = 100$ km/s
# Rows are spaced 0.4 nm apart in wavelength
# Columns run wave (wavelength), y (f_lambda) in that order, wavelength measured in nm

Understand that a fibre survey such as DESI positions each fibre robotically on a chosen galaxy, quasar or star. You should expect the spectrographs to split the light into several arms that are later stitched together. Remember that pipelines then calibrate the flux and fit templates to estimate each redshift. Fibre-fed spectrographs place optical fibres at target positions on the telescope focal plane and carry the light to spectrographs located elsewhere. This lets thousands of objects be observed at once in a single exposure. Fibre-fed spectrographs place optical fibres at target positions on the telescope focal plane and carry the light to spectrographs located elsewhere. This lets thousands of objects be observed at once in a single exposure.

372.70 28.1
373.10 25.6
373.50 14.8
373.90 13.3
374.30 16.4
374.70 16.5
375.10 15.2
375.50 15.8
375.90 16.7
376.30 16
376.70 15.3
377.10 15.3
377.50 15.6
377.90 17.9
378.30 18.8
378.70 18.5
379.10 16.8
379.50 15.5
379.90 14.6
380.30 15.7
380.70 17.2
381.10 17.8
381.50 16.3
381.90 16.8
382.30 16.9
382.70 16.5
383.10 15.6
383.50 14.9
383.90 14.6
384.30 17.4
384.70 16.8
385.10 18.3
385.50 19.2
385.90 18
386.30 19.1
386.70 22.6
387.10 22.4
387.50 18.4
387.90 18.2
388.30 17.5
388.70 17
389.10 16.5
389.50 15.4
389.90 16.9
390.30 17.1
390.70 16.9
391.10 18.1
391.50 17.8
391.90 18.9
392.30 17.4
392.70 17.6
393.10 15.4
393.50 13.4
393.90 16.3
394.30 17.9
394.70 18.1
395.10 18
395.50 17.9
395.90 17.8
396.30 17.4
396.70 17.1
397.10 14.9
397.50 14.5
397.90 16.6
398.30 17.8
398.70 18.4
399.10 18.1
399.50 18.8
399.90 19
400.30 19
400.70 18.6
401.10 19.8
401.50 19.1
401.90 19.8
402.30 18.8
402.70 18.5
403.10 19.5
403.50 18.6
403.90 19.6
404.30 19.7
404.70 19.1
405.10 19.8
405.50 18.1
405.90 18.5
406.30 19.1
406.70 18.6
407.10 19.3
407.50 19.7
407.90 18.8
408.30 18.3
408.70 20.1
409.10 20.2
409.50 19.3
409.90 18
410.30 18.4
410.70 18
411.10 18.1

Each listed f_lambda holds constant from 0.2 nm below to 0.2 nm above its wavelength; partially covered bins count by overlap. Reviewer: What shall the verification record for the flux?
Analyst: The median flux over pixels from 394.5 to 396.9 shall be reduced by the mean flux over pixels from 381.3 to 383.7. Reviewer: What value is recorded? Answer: 1.7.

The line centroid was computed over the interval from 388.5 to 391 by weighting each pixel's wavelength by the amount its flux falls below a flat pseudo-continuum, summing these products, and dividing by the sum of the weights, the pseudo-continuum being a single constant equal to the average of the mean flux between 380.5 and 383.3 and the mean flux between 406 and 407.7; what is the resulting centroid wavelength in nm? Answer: 389.63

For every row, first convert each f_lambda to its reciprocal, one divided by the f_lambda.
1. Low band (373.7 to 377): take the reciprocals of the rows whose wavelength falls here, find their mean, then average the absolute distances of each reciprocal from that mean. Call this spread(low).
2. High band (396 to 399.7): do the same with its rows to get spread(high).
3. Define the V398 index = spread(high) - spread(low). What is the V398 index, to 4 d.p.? 0.0008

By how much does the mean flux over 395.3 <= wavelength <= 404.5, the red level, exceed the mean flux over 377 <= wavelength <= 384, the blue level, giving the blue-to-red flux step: 1.8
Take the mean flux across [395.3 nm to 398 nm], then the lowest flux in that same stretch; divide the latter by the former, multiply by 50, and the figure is 43.7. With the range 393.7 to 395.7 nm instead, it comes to 46.2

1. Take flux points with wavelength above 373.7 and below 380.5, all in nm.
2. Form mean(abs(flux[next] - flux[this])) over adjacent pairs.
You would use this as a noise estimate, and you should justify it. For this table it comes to 1.01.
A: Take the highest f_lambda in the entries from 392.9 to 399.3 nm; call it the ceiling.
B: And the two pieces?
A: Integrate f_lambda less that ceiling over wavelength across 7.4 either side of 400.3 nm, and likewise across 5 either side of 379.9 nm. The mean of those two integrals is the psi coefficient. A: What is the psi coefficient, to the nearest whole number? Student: -12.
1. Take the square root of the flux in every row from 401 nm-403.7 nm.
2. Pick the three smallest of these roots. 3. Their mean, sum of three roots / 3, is 4.3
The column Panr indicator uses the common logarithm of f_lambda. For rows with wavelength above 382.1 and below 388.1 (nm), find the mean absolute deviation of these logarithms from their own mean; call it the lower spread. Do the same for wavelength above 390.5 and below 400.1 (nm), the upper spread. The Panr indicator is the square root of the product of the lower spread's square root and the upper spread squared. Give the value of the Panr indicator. 0.0128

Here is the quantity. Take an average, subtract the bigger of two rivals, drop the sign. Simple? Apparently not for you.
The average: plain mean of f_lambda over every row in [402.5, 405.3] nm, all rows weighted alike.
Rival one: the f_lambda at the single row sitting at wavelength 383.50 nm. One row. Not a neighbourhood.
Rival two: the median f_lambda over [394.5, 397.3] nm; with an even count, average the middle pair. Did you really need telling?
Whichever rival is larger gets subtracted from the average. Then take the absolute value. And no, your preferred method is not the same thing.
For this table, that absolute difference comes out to 1.46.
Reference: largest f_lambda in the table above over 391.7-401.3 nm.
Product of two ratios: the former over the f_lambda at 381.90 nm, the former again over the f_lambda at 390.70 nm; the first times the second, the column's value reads 1.38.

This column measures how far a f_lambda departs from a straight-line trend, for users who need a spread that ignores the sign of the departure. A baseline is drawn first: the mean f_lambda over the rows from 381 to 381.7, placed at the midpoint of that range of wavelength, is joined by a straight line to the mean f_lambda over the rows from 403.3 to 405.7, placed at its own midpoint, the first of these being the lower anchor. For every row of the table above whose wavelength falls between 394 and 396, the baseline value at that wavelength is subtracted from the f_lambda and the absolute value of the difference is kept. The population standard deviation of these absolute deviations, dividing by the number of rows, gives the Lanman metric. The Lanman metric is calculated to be 0.14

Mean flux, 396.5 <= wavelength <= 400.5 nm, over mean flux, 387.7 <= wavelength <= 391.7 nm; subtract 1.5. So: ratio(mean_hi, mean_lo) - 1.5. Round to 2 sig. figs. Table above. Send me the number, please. -0.48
